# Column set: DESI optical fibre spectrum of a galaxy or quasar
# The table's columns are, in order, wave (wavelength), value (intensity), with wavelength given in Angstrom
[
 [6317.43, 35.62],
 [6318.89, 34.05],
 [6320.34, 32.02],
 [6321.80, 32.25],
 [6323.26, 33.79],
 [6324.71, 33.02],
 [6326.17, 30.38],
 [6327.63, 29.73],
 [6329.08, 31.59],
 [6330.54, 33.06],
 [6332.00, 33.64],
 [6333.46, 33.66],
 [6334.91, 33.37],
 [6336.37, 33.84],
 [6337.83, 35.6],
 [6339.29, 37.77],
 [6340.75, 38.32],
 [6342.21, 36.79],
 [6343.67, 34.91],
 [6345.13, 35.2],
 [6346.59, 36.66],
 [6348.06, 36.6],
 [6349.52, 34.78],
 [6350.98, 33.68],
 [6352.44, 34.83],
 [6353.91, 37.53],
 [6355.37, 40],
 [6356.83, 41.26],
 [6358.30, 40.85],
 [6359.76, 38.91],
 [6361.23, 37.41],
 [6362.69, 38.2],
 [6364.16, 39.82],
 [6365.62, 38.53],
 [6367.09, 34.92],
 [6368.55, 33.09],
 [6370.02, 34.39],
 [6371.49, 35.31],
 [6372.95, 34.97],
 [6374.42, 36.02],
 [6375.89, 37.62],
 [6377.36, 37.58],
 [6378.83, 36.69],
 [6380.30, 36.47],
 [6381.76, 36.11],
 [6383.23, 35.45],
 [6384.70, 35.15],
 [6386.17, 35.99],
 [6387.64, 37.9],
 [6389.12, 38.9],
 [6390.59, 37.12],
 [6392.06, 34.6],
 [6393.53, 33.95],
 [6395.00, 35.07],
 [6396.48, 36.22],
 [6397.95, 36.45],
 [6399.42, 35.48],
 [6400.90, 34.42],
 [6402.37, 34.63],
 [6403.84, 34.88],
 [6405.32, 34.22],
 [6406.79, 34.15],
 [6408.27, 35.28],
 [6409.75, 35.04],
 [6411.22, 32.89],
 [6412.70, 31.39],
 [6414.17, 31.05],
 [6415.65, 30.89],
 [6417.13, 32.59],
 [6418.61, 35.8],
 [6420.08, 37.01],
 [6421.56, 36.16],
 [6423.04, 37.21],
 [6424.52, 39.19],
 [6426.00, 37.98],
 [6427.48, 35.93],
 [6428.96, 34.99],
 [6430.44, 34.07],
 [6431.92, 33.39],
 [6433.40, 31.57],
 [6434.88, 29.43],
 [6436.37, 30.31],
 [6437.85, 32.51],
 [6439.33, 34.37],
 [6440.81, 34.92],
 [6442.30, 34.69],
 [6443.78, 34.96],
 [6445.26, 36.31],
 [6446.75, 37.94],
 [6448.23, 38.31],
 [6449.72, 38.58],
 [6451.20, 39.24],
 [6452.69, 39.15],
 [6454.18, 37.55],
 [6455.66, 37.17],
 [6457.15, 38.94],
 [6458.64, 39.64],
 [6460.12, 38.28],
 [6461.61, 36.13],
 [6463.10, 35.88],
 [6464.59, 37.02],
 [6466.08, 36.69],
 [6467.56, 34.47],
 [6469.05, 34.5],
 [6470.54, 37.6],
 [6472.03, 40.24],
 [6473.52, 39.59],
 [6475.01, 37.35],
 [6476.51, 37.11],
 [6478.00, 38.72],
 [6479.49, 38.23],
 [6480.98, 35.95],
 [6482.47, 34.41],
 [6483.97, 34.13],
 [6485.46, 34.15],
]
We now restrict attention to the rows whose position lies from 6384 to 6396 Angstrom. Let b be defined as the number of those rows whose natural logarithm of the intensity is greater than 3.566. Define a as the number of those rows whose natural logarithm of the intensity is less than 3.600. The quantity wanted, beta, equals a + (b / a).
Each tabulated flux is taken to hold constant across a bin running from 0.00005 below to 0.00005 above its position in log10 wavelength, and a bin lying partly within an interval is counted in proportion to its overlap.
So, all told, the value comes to 5.8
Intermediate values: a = 5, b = 4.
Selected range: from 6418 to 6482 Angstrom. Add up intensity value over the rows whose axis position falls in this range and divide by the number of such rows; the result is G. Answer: 36.4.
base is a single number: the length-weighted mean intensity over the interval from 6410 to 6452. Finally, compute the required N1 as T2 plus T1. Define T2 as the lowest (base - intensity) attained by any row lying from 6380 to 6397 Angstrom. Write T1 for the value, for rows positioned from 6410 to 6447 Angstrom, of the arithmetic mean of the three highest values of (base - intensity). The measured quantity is 0.5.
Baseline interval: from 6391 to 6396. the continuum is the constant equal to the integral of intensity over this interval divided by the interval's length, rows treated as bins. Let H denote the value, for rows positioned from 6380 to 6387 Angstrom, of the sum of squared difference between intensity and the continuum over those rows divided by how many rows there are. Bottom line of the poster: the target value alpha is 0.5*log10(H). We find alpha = 0.06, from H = 1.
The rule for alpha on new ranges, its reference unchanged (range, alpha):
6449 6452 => 0.62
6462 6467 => 0.26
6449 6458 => 0.57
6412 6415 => 0.55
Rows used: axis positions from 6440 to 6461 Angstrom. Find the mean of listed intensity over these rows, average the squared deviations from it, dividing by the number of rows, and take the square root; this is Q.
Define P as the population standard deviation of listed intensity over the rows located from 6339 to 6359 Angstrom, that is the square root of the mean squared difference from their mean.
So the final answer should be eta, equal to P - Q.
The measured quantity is 0.6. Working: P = 2.28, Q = 1.64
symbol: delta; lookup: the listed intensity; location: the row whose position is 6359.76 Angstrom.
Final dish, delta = 38.91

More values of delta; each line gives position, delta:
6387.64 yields 37.9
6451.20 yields 39.24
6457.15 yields 38.94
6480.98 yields 35.95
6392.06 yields 34.6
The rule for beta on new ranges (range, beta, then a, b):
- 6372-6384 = 6.4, 5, 7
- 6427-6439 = 8.1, 8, 1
